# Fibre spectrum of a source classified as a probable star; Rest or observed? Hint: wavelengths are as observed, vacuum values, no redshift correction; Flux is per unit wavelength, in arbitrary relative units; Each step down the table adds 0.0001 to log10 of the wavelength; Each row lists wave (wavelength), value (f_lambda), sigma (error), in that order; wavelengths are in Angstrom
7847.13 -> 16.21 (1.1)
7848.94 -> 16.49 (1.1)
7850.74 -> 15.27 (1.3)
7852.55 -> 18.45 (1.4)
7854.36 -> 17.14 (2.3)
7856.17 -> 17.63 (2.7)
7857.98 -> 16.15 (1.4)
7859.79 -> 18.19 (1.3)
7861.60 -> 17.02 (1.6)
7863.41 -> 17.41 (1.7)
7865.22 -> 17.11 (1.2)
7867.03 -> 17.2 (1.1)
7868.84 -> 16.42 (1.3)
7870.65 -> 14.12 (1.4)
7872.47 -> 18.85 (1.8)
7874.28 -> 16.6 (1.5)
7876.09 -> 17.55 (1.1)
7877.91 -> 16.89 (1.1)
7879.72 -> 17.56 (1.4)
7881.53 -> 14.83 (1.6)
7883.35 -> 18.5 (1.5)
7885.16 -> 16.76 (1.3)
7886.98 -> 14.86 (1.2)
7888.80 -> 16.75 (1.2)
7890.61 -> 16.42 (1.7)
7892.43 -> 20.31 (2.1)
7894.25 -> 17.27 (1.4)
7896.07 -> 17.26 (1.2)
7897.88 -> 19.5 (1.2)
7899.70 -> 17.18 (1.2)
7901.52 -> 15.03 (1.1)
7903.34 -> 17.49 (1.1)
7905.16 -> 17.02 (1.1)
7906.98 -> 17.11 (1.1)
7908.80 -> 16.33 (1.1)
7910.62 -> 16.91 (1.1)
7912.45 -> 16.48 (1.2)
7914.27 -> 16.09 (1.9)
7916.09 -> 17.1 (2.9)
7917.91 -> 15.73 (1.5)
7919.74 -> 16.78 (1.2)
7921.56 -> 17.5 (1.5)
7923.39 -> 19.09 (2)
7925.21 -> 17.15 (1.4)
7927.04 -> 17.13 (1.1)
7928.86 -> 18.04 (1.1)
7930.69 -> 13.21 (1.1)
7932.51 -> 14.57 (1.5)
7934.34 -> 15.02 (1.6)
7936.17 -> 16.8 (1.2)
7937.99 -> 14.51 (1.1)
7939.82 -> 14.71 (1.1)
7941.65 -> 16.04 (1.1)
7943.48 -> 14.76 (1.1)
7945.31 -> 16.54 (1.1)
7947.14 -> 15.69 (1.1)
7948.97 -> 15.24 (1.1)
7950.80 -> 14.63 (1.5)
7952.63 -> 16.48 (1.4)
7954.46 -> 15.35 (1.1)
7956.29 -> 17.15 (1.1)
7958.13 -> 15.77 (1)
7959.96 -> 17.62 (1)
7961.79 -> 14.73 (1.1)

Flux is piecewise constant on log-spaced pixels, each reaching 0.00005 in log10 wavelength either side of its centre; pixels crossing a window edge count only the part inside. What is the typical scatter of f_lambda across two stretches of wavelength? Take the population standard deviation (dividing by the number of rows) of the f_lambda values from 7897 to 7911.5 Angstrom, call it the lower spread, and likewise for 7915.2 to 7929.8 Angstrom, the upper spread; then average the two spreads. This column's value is 1.04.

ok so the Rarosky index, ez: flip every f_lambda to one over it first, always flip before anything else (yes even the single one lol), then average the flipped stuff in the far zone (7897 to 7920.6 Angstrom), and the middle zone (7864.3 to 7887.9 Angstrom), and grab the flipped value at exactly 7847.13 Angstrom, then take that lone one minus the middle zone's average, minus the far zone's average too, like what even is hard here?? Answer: -0.058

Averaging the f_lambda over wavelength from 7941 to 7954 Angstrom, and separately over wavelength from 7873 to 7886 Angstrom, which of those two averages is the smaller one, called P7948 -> 15.6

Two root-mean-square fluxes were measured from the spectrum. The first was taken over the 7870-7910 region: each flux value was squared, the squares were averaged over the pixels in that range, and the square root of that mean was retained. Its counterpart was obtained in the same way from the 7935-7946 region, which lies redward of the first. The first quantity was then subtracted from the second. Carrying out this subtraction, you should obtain -1.48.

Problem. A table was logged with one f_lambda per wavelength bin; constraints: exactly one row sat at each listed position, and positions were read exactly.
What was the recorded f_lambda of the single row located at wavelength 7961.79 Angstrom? 14.73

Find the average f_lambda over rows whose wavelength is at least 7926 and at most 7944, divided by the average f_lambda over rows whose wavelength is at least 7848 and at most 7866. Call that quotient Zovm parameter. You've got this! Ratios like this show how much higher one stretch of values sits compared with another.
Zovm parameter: 0.91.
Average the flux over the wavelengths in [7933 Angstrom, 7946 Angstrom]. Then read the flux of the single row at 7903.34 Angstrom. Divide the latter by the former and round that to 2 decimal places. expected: 1.13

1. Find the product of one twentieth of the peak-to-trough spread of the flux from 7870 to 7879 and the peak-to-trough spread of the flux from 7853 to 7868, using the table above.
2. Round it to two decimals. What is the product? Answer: 0.48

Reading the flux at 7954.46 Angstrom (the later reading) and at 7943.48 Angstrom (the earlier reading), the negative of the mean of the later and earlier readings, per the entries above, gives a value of -15.1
